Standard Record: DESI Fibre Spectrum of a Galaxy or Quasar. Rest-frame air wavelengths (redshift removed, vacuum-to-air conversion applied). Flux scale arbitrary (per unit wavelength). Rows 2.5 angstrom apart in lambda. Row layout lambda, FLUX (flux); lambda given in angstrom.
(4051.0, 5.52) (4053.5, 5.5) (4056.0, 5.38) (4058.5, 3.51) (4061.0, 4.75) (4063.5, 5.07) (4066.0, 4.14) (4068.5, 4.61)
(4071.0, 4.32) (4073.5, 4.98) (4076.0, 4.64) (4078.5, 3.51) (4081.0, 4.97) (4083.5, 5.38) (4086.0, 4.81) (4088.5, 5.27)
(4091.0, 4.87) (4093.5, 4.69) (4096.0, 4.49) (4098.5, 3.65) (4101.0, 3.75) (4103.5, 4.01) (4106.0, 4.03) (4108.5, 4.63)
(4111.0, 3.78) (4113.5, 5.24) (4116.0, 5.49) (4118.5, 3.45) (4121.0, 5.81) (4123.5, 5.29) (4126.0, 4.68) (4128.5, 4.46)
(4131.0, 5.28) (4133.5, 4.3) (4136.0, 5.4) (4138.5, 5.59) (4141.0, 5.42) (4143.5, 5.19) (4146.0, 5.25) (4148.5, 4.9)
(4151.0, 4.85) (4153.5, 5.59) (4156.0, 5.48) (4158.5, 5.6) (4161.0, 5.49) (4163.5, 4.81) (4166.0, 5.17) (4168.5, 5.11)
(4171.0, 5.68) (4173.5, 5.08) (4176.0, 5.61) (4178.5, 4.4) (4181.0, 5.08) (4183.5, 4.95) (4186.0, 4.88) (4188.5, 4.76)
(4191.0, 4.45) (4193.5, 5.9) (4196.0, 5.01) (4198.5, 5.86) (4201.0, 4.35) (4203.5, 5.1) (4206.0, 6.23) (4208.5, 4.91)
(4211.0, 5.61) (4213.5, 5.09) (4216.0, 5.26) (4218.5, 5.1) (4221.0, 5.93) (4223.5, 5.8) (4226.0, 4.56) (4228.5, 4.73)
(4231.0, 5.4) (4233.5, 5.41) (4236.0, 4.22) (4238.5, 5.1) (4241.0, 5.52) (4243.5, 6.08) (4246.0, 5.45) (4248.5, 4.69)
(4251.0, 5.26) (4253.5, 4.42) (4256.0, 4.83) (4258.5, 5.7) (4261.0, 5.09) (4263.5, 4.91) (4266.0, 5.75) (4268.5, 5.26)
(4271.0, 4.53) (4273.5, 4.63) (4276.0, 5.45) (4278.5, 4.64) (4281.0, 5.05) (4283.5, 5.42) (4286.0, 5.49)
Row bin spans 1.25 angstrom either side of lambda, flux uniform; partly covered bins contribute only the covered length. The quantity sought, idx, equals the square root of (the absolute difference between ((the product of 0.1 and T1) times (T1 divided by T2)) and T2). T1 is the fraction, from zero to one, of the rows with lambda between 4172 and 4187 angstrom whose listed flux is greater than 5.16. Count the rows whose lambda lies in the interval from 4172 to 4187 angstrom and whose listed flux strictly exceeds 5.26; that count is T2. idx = 1.0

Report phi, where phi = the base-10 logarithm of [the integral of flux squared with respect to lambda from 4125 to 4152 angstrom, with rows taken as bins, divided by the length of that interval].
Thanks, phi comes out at 1.41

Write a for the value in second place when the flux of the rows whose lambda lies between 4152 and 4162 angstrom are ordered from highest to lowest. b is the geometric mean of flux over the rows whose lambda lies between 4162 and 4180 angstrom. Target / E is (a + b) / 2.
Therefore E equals 5.35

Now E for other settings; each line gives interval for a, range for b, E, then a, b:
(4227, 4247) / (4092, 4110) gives 4.84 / 5.52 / 4.16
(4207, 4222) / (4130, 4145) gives 5.39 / 5.61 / 5.18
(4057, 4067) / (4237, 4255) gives 4.97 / 4.75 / 5.19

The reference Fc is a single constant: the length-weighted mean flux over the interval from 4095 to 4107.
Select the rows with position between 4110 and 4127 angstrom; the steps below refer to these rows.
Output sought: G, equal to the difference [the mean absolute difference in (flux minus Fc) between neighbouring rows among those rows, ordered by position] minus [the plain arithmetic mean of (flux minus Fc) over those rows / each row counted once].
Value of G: 0.36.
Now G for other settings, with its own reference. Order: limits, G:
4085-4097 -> -0.54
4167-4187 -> -0.58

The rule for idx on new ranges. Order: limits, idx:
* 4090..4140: 2.4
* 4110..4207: 4.0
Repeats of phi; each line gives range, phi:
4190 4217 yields 1.45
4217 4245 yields 1.45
